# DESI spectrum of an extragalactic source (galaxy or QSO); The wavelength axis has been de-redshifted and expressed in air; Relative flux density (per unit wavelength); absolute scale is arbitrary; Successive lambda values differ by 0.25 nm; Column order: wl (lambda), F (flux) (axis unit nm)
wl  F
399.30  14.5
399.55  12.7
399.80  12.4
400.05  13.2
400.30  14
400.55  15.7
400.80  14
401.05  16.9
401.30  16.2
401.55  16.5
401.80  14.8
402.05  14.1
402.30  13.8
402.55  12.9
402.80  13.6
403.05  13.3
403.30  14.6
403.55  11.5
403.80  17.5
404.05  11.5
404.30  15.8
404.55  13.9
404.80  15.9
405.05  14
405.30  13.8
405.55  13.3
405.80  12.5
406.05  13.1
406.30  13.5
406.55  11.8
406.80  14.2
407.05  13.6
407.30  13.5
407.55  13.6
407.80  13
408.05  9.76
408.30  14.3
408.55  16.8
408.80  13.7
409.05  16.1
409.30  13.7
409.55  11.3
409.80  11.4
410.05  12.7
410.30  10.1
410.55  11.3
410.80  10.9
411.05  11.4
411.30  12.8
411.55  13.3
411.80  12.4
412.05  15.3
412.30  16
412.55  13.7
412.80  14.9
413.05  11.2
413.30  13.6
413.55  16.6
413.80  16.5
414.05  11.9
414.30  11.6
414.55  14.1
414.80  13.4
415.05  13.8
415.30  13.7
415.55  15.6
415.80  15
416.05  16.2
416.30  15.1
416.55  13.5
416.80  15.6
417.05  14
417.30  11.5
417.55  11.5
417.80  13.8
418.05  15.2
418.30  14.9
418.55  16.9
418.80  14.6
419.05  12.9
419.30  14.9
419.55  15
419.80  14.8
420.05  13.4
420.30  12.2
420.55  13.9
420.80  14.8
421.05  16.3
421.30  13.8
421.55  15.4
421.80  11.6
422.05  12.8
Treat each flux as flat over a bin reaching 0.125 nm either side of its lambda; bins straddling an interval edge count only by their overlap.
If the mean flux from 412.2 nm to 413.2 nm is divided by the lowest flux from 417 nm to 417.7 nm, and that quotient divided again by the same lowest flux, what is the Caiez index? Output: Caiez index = 0.105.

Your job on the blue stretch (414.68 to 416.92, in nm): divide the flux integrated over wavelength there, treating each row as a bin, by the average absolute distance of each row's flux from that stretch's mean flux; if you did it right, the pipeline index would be 35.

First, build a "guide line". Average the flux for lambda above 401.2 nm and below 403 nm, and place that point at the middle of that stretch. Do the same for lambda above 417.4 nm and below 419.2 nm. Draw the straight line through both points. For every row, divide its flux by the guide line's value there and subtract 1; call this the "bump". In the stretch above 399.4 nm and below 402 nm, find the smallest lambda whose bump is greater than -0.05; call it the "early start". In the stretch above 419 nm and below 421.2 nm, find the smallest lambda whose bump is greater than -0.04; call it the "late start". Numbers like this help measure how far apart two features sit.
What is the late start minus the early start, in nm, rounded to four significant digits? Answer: 19.00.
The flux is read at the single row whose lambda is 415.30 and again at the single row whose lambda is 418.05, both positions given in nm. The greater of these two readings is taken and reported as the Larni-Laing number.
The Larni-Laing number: 15.2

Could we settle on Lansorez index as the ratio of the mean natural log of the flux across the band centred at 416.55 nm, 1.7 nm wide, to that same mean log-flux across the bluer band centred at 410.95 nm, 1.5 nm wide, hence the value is 1.09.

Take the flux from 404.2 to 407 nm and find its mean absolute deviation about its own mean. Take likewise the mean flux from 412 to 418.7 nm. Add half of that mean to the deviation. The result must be 8.0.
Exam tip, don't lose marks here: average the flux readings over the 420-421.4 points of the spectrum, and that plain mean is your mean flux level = 14.1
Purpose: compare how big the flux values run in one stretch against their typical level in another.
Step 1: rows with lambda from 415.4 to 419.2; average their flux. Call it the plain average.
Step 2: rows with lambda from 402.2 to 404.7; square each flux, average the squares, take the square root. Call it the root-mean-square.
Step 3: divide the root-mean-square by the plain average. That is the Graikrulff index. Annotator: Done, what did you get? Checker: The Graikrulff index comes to 0.97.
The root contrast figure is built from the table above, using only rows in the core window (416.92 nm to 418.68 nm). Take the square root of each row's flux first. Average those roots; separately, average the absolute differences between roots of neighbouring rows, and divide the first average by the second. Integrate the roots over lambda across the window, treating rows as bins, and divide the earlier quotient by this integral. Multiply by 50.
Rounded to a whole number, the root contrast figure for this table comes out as 149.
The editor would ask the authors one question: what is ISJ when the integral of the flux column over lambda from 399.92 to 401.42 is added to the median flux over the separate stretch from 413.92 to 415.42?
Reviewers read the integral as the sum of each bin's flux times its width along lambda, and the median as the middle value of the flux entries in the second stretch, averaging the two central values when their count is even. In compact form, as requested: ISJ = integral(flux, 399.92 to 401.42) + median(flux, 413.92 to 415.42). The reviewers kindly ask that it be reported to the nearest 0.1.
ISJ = 36.0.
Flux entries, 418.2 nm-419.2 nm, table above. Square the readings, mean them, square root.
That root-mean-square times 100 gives 1489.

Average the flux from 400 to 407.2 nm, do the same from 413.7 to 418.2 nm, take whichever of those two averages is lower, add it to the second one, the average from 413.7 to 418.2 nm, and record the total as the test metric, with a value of 28.0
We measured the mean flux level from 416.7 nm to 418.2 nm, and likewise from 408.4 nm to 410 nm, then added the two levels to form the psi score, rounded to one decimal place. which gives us 27.4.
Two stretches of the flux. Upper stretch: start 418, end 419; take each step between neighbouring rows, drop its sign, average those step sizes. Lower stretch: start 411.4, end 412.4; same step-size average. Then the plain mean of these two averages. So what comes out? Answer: 1.5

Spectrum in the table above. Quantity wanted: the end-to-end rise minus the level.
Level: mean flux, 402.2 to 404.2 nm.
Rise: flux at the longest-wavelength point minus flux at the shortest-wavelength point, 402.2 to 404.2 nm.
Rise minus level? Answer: -16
